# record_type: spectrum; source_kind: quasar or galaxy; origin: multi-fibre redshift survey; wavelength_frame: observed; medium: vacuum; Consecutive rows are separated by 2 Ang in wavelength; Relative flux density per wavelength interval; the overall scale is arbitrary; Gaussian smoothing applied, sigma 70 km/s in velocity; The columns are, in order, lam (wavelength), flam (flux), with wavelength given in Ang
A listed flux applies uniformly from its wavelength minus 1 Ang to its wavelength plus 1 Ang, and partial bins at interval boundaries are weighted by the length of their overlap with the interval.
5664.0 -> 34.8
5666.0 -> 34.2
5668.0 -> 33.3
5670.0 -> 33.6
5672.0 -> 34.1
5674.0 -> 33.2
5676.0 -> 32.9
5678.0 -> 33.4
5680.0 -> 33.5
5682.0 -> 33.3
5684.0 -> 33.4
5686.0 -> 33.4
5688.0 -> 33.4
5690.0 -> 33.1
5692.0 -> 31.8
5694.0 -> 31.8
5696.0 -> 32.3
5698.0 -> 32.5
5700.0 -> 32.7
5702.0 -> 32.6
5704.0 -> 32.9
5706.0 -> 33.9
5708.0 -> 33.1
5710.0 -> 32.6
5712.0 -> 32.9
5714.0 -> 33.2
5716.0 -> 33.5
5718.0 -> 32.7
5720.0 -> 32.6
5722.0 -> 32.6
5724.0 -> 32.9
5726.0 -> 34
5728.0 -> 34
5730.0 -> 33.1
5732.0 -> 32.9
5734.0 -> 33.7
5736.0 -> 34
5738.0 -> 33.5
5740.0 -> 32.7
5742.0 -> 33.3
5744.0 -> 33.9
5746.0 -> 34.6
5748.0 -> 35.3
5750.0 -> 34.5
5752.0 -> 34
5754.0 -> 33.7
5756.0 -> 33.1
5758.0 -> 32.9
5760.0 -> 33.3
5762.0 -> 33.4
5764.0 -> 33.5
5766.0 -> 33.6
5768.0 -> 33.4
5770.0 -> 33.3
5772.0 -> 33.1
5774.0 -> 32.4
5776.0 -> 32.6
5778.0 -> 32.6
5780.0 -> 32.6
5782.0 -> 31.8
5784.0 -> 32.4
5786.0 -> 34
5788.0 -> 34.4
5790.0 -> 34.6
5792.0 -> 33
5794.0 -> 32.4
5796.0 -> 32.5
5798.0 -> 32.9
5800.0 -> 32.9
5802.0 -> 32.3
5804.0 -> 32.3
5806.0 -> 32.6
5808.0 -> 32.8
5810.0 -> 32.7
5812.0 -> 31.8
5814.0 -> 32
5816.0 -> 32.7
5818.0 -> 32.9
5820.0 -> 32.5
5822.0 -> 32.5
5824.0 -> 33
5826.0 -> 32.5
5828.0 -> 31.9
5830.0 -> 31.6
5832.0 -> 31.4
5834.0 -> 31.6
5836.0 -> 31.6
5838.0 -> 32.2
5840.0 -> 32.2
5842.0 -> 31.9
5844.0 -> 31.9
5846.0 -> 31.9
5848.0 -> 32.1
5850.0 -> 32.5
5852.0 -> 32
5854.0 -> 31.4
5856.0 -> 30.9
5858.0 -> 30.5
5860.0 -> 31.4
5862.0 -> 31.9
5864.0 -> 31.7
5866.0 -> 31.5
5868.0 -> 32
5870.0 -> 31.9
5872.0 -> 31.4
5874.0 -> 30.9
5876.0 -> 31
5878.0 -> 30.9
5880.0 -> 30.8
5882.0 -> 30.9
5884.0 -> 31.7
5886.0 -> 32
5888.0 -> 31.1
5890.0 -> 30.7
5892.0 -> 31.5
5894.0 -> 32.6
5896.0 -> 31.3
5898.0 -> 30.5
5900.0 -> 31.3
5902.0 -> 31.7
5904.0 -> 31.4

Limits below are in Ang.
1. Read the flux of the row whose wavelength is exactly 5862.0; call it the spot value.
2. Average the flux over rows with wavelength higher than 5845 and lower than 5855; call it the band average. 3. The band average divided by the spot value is 1.00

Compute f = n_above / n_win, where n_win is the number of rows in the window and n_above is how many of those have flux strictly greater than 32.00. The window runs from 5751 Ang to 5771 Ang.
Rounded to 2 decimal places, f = 1.00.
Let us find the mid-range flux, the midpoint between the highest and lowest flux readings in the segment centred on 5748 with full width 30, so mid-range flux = 34.0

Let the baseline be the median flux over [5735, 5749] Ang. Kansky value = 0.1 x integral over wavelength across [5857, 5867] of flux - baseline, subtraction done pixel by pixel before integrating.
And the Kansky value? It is -2.5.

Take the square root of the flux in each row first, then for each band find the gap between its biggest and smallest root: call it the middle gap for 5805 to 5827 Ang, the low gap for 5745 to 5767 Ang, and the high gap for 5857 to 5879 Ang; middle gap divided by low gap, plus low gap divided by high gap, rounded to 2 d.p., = 2.04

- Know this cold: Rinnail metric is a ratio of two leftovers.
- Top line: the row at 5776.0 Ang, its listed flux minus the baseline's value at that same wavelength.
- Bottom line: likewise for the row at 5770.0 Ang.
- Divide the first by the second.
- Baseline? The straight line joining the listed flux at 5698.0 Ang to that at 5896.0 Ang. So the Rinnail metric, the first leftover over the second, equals 0.5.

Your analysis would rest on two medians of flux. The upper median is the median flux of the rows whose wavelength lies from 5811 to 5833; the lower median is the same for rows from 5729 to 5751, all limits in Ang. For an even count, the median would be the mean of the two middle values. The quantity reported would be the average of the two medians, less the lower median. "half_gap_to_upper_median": -0.60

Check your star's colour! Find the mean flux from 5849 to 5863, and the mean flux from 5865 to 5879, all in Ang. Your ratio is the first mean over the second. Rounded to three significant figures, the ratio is 1.00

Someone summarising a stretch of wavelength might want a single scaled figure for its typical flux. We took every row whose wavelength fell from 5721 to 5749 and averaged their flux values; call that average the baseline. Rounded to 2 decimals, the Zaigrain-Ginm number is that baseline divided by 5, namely 6.72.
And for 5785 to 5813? 6.59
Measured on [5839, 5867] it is 6.34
